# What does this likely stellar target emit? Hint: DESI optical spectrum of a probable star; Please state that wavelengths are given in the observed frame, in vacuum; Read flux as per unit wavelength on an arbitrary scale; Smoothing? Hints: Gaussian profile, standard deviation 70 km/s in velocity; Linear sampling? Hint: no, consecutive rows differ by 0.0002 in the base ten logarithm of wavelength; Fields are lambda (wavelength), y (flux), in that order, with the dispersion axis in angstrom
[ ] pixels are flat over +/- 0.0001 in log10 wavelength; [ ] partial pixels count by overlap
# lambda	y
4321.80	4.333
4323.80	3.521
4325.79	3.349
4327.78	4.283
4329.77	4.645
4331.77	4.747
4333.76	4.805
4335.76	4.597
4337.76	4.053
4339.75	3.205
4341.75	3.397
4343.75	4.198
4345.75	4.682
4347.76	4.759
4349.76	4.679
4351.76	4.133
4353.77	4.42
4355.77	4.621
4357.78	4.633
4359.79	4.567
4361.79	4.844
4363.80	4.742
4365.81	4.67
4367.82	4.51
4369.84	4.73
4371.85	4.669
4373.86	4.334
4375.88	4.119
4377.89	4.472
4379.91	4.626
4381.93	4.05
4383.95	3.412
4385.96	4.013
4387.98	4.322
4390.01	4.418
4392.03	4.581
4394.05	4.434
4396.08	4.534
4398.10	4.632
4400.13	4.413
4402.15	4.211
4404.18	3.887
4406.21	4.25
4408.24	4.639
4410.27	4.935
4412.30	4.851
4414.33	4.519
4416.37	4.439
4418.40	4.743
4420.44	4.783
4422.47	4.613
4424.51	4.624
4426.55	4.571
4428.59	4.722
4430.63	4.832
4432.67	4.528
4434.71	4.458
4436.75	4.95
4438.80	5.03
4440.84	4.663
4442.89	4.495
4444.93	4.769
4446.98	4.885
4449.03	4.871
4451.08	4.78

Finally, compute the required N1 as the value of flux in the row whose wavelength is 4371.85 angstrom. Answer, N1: 4.669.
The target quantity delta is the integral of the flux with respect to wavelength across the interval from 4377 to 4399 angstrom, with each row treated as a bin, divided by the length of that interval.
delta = 4.31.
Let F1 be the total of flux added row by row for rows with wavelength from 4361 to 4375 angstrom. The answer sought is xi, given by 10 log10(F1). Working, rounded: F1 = 32.5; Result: 15.1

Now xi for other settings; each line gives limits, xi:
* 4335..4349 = 14.6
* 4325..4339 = 14.8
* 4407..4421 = 15.2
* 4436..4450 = 15.3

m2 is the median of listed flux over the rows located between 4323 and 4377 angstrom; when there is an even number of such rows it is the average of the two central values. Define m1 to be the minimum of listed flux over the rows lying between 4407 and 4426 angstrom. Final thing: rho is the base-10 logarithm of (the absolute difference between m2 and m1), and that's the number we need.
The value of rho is -0.8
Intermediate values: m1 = 4.439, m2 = 4.60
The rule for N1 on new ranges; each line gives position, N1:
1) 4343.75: 4.198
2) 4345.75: 4.682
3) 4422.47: 4.613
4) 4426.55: 4.571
